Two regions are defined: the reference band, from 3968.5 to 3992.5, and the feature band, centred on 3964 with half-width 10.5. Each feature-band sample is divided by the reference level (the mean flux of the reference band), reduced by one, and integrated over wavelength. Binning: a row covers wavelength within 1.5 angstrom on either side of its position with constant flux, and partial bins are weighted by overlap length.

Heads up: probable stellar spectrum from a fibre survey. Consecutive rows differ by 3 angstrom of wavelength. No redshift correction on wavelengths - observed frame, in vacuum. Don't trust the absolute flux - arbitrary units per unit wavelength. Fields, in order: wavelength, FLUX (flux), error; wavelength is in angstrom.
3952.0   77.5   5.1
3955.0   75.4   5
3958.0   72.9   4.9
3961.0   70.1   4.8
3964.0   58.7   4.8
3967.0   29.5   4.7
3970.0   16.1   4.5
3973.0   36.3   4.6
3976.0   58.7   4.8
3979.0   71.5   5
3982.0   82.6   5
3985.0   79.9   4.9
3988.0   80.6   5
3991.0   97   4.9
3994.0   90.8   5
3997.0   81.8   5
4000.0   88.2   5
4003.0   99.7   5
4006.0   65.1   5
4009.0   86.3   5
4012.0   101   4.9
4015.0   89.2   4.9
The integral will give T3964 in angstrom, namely -5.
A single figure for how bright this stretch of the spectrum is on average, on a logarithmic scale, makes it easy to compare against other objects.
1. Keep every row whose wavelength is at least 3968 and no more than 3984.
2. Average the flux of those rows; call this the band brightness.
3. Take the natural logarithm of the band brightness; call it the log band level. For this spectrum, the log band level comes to 4.0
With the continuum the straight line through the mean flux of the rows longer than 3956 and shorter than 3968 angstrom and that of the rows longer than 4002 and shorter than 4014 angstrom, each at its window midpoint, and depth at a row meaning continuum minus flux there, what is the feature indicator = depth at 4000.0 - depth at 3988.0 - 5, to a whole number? -5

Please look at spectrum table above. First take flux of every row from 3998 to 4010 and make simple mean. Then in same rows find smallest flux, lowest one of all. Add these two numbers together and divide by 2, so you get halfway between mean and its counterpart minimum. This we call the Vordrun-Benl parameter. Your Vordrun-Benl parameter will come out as 75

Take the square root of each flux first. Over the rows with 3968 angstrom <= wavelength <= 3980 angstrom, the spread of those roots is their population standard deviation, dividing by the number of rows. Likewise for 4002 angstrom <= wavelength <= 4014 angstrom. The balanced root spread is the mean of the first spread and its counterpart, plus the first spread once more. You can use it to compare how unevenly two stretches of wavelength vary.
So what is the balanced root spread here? 3.0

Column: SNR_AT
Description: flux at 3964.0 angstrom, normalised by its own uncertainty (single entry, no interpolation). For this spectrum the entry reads 12.2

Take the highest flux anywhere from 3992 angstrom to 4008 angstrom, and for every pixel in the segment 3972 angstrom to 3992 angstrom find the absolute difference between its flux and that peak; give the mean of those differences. 27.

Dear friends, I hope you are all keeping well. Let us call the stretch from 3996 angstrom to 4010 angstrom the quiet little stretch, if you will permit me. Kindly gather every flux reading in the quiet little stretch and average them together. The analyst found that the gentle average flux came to 84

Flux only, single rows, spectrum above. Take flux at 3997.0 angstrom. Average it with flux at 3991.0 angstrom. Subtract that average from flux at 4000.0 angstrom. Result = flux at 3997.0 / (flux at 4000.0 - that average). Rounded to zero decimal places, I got -68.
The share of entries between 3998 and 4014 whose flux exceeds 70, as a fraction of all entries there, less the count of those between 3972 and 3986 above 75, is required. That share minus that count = -1.2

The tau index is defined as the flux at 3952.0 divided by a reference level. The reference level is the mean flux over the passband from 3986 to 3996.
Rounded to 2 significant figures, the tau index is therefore 0.87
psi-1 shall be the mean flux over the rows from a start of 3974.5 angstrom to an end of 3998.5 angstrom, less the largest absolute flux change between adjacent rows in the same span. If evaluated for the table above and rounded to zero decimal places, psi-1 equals 64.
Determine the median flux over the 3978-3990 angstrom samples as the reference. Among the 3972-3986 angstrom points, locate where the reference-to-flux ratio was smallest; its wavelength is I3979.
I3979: 3982.0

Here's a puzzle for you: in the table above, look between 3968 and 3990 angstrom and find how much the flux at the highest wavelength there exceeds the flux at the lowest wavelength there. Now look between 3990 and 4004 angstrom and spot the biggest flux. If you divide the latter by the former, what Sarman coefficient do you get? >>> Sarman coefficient 1.5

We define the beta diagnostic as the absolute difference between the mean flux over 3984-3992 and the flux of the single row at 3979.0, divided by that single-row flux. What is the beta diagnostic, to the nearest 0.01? 0.20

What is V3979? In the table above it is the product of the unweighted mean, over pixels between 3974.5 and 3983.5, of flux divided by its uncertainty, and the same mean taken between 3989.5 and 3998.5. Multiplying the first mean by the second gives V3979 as 260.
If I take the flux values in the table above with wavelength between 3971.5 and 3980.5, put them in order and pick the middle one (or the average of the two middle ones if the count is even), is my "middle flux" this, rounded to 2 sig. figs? 59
